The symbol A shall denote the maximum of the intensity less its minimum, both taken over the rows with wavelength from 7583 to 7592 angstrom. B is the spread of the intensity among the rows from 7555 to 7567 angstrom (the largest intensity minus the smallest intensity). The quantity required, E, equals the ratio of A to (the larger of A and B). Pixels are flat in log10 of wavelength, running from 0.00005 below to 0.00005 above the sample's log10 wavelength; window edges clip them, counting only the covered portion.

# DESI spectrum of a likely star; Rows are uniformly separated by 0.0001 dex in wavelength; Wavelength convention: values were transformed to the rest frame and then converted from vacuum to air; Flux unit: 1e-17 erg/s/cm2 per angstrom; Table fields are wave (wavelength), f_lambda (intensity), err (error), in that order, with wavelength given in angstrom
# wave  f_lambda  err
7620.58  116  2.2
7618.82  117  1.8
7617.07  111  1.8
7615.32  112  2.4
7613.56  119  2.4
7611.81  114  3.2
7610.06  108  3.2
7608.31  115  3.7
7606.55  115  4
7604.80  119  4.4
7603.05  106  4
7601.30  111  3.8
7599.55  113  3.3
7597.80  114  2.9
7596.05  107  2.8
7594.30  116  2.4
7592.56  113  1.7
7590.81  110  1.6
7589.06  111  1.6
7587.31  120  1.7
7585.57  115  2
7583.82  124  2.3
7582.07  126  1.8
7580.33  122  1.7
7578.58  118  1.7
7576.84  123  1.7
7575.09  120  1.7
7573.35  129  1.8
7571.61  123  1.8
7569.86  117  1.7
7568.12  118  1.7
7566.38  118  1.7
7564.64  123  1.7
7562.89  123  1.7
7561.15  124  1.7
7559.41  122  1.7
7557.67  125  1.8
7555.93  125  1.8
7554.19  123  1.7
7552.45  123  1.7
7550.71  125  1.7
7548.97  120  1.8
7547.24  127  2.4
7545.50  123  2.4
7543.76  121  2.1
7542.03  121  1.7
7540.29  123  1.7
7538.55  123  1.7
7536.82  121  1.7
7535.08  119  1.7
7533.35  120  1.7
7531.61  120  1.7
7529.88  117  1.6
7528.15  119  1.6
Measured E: 1.00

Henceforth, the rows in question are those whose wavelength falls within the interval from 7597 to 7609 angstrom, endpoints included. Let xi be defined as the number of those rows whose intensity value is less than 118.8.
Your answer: 6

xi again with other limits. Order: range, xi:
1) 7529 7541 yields 1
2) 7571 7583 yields 1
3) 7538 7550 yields 0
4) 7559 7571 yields 3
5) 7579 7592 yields 3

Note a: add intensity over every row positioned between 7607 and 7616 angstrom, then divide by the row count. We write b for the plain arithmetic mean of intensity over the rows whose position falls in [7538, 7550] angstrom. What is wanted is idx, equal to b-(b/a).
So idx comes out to 121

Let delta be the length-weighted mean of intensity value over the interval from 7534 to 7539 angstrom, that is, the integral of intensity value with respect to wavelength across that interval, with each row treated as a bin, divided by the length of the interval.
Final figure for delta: 121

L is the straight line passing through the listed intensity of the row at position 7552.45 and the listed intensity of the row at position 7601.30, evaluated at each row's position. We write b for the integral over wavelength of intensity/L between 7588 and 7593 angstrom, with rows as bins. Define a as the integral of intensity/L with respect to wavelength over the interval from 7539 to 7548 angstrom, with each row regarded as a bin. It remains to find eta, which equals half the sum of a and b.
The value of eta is 6.9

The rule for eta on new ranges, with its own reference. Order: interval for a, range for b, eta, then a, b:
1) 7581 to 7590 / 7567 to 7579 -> 10.8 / 9.3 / 12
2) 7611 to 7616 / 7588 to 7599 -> 8.1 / 5.3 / 11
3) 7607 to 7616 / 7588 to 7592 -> 6.7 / 9.4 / 4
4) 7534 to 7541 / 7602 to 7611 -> 8.0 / 6.7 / 9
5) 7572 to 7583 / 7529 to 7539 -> 10.5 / 11.6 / 9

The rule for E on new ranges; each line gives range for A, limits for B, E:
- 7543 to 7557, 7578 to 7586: 0.64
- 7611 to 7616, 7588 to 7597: 0.78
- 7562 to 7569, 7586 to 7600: 0.38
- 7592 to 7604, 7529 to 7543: 1.00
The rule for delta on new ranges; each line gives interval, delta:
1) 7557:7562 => 124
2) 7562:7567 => 121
